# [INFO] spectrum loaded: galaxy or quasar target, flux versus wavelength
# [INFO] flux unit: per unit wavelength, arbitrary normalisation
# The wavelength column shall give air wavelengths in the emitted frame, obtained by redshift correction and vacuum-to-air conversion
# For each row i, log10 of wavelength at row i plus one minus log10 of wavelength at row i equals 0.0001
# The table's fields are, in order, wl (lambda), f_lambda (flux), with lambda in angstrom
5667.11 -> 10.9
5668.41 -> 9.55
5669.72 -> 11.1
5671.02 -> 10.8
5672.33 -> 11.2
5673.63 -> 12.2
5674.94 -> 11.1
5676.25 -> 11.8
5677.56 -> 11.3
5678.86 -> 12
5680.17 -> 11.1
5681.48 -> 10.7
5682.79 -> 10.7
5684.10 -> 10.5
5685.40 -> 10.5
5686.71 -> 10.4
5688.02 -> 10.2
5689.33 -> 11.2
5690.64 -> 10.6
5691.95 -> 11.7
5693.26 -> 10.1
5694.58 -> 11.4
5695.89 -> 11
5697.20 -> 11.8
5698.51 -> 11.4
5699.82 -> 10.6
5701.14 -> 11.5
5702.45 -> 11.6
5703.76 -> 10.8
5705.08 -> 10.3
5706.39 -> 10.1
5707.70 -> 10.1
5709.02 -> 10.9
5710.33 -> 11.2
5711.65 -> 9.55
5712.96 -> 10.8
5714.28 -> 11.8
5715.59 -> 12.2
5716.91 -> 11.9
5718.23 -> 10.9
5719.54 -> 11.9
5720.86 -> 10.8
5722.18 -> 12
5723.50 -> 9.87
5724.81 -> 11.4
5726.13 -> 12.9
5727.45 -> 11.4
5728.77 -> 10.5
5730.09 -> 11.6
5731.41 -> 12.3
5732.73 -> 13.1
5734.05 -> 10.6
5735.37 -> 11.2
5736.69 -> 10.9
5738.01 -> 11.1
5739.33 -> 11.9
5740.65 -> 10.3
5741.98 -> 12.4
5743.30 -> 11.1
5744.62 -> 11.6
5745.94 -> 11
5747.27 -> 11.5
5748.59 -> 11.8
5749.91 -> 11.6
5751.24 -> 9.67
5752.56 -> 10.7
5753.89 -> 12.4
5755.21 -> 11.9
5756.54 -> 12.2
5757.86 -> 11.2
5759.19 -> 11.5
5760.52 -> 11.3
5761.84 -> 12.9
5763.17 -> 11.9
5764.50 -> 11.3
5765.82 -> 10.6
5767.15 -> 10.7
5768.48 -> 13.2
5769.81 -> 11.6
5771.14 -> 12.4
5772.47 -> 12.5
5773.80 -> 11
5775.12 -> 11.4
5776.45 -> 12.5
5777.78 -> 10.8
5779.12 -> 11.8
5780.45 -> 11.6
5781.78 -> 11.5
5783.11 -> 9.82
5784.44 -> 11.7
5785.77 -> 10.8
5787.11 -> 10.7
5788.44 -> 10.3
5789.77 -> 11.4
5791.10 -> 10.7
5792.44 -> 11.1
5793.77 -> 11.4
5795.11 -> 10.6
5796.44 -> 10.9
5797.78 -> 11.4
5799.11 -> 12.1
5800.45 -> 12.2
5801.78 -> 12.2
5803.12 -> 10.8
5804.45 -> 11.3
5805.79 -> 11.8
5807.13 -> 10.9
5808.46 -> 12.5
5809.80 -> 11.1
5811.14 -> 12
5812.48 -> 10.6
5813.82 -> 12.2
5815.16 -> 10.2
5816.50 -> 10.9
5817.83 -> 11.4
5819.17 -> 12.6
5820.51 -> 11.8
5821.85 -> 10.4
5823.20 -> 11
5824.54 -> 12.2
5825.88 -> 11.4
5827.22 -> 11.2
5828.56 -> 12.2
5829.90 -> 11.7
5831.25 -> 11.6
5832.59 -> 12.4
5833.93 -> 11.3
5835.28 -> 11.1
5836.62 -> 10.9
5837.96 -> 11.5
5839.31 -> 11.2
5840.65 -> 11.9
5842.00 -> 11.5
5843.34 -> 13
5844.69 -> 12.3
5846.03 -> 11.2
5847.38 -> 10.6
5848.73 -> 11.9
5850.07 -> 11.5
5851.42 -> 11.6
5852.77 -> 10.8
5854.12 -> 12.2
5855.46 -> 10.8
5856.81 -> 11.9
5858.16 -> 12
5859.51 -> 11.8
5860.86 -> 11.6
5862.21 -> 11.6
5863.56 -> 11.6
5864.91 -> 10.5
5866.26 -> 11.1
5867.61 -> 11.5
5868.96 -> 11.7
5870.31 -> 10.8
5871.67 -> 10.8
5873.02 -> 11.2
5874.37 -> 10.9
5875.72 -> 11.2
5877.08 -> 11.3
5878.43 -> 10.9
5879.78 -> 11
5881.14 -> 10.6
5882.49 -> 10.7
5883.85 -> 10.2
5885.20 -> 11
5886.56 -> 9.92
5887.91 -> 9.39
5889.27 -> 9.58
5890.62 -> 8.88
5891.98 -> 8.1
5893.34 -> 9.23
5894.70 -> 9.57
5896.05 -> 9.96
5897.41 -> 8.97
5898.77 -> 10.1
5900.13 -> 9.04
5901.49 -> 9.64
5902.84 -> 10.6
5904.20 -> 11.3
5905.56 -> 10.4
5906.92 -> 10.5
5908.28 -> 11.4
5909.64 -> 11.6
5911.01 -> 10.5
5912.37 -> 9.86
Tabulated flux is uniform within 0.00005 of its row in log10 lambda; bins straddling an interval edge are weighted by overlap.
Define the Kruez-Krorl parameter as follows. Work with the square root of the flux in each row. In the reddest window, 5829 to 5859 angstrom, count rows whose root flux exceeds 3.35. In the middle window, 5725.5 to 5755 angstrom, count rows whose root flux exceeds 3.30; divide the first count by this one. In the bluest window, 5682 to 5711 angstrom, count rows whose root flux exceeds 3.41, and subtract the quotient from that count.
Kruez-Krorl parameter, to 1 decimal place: 1.1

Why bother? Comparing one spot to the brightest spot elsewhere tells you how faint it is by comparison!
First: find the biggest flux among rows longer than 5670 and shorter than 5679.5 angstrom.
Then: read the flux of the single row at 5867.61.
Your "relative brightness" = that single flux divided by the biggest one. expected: 0.94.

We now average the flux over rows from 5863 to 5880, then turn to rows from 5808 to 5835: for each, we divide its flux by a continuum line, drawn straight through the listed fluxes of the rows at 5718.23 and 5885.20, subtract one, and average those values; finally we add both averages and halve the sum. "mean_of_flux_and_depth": 5.58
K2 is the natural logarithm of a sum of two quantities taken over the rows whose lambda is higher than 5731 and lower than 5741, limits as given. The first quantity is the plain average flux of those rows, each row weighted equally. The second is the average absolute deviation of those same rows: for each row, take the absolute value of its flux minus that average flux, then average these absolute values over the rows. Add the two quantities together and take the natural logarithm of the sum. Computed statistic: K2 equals 2.50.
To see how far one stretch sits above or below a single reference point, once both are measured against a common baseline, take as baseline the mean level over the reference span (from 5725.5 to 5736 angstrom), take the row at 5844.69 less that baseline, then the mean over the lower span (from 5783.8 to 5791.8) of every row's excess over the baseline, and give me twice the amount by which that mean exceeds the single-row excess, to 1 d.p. -2.7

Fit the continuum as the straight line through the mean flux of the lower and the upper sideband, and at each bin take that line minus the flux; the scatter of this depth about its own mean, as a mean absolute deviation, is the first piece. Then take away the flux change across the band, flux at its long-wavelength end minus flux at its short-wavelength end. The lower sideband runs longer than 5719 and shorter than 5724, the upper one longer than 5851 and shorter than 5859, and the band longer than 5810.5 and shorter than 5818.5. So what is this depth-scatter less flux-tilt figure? 1.3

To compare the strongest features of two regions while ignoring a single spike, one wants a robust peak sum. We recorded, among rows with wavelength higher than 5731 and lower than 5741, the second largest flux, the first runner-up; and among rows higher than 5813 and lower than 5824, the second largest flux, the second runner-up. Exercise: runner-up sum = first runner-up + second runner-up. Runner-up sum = 24.5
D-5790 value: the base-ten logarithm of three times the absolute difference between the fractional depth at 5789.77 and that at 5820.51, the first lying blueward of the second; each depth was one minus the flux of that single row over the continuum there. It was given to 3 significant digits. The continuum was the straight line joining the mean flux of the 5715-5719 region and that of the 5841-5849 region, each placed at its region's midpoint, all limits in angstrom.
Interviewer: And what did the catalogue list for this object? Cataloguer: -1.01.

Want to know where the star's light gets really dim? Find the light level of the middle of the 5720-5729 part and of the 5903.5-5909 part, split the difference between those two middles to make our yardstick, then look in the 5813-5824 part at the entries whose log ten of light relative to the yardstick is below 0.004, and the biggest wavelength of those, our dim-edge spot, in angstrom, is 5823.20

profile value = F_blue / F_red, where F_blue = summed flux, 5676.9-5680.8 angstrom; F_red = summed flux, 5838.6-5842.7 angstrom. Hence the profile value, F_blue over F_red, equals 0.99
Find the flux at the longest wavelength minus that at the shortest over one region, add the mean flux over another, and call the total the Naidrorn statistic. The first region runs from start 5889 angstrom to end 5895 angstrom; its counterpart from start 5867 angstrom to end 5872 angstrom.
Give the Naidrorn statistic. 11.2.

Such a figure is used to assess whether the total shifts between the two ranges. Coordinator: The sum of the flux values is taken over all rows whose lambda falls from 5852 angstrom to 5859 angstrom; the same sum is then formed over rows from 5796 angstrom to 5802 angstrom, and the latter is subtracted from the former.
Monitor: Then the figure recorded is -1.1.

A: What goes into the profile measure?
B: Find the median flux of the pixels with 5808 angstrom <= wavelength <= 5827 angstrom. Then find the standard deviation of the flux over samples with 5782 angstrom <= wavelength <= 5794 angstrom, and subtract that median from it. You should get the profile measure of -10.8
